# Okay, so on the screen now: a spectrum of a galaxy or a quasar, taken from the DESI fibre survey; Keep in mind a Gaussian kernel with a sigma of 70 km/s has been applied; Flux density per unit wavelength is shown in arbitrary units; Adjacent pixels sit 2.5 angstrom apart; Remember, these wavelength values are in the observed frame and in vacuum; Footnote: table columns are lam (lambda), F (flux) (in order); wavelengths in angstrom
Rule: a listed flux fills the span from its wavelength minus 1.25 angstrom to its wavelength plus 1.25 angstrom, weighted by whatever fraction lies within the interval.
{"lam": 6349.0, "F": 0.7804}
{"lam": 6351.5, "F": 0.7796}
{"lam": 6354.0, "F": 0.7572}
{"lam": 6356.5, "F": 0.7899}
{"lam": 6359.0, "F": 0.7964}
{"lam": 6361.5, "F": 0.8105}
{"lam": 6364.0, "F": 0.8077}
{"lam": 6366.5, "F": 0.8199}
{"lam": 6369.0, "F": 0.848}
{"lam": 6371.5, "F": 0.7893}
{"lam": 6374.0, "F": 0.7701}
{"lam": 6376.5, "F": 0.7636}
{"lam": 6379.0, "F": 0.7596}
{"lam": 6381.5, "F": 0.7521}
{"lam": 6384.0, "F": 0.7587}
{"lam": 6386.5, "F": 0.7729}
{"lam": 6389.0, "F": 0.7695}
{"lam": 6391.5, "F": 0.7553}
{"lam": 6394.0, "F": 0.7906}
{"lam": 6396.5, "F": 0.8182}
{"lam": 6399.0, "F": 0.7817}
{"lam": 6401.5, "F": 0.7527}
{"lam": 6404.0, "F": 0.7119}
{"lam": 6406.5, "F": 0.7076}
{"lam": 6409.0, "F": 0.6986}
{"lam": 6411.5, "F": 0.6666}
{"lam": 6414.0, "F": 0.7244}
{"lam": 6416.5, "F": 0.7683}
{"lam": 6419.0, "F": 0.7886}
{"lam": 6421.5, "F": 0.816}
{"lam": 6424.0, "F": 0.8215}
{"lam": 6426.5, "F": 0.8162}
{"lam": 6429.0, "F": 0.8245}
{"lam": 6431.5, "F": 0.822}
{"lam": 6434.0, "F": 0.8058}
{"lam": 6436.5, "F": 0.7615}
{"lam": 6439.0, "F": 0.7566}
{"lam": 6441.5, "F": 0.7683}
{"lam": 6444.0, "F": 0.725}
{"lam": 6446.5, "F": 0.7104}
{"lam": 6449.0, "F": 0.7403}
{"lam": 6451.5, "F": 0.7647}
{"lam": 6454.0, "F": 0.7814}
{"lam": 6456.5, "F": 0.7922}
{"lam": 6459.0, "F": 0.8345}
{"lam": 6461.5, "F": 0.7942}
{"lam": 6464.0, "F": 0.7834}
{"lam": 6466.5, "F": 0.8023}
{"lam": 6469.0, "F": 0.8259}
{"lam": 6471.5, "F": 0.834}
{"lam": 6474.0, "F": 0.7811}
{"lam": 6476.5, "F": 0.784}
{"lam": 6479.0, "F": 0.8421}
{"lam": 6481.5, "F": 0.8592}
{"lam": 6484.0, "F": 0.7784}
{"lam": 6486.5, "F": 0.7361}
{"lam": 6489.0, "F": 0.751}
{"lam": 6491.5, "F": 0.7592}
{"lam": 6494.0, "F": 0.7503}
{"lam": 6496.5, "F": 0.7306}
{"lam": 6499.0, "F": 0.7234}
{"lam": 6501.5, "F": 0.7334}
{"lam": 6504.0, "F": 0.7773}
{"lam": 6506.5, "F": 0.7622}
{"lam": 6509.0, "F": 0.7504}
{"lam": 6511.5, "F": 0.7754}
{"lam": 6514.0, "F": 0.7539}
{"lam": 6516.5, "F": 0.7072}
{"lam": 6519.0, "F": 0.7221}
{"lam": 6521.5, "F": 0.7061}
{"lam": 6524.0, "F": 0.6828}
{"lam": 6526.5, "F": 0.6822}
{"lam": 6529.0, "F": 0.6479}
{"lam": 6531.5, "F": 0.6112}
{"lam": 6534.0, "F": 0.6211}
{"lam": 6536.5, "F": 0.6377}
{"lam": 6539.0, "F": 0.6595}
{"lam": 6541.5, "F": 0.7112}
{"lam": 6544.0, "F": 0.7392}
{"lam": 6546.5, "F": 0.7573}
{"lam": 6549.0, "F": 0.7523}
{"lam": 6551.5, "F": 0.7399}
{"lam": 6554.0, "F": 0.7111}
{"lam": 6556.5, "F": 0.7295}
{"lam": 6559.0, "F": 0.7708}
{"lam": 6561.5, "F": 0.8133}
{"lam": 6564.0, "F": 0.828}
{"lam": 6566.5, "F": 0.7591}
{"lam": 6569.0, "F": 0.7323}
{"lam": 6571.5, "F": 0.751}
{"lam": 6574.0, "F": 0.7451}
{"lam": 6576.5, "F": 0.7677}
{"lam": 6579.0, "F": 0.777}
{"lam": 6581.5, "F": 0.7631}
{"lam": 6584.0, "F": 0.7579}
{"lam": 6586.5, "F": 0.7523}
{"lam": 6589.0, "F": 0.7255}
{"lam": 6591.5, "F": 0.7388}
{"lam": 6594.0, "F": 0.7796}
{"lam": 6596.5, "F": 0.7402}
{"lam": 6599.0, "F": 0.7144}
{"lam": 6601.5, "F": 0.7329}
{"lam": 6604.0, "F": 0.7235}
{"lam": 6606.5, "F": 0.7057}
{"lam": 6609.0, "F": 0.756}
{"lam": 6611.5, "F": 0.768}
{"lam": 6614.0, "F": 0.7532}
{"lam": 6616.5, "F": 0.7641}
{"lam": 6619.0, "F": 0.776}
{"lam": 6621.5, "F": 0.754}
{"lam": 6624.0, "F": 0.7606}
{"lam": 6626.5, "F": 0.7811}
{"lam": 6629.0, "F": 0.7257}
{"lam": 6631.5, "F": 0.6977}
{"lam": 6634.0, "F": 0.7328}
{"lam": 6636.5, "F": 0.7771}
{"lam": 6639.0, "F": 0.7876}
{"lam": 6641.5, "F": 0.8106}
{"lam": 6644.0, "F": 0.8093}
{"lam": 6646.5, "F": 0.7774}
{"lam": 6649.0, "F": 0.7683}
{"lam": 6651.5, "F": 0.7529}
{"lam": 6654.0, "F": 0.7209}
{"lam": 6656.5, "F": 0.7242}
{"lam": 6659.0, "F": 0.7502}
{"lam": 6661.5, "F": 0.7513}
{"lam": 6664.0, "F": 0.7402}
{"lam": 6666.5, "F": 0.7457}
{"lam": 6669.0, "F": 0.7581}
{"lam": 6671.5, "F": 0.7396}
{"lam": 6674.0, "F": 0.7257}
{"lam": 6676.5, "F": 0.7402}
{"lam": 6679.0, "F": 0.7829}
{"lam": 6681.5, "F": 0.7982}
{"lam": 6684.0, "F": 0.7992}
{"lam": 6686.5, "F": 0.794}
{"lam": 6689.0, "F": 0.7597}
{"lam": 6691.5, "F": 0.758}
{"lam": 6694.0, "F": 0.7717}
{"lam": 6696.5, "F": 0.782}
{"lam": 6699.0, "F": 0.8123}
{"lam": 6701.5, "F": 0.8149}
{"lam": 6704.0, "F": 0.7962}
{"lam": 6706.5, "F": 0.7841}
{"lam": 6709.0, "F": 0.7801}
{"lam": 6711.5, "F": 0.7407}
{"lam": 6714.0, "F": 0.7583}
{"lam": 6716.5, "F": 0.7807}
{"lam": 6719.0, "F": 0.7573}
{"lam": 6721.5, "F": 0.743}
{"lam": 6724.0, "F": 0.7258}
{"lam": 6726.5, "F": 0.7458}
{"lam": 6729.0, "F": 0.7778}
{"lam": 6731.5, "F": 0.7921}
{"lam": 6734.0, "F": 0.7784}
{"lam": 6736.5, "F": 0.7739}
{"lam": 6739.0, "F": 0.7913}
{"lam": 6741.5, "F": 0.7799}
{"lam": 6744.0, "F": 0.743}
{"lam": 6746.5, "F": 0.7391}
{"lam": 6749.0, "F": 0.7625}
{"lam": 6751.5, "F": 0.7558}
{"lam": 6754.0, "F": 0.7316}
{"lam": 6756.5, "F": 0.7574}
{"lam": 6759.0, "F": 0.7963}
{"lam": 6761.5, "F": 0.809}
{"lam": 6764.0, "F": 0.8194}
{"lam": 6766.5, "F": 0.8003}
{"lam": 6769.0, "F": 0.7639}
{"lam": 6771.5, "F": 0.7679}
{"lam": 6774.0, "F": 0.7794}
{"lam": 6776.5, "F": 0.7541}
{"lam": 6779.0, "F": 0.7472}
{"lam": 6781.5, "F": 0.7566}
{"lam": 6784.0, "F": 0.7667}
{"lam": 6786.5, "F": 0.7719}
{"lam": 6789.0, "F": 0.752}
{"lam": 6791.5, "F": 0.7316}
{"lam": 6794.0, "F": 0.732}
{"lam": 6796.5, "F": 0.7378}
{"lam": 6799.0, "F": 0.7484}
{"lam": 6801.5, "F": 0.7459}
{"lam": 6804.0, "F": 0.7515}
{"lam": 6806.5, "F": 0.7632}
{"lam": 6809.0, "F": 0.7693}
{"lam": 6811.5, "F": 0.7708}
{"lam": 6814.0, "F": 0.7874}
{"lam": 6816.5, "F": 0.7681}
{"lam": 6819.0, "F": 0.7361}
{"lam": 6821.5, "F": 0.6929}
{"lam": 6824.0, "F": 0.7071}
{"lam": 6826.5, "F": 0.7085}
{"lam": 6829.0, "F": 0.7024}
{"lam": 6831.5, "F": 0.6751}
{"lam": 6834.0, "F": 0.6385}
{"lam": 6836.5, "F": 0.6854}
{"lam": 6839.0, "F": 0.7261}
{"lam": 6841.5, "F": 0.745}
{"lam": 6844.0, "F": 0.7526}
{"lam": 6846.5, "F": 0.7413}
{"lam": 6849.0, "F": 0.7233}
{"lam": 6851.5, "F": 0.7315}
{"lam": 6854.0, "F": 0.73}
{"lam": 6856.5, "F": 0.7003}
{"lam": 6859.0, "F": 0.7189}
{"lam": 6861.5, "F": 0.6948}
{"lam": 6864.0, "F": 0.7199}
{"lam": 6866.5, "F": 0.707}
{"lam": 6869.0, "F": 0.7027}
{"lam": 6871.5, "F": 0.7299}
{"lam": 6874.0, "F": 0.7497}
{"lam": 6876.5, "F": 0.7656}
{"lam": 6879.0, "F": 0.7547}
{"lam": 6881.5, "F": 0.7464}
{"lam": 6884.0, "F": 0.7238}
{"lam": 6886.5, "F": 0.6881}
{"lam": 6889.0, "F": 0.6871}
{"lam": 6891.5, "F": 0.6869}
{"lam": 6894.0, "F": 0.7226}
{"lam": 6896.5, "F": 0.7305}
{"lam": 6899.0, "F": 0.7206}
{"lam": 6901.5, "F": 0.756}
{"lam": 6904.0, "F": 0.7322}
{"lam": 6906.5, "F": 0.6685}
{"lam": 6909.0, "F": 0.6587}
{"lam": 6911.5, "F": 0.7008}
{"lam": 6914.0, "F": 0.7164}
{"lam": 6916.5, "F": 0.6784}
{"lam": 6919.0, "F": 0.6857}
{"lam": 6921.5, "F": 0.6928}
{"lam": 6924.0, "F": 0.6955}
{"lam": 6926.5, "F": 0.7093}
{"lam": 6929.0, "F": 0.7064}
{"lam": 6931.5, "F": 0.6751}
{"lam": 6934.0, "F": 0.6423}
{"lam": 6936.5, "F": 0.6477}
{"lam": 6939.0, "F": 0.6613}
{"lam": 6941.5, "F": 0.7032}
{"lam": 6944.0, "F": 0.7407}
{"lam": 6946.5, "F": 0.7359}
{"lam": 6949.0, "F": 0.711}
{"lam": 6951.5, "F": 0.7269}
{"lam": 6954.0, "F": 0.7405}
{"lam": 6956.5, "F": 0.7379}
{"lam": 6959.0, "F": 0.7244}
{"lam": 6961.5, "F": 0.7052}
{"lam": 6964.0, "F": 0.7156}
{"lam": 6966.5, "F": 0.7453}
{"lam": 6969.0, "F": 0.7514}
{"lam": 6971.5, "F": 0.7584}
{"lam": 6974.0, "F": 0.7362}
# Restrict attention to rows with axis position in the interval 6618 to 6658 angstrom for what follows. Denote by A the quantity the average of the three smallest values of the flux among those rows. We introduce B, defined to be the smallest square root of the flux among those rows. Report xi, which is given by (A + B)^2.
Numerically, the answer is 2.40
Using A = 0.71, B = 0.835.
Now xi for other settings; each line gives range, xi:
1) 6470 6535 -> 1.98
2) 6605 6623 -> 2.49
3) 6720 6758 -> 2.51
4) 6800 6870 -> 2.15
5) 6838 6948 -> 2.11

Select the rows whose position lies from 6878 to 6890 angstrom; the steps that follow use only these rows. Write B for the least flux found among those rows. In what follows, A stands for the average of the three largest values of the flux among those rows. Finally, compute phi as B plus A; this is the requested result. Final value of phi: 1.43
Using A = 0.742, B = 0.6871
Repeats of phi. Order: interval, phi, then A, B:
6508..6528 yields 1.44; 0.760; 0.6822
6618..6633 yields 1.47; 0.773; 0.6977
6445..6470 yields 1.53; 0.821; 0.7104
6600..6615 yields 1.46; 0.759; 0.7057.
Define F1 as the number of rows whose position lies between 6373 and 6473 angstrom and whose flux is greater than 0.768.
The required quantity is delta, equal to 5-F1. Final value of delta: -18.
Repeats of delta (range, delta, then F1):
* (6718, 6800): -7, 12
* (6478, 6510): 1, 4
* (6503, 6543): 3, 2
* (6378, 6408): 0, 5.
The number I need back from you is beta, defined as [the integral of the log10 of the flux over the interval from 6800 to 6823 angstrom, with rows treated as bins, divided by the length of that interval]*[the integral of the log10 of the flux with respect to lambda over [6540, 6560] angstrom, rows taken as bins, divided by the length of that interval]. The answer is 0.0163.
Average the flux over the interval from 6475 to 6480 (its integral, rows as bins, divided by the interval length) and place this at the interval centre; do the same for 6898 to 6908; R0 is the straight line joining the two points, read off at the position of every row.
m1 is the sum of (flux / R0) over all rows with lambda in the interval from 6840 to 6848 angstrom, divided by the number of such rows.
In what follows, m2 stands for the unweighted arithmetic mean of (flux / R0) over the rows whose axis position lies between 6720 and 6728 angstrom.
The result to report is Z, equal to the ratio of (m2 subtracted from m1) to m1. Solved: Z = 0.04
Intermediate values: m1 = 1.022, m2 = 0.98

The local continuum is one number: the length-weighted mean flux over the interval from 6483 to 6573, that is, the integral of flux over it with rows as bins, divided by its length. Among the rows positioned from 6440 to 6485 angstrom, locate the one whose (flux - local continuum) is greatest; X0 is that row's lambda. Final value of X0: 6481.5 angstrom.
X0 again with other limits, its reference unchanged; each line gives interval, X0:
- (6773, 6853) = 6814.0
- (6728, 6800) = 6764.0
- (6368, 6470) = 6369.0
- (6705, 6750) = 6731.5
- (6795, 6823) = 6814.0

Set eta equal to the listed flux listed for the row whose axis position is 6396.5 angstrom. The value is 0.8182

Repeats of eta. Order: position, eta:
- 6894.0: 0.7226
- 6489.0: 0.751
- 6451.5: 0.7647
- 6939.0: 0.6613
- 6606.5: 0.7057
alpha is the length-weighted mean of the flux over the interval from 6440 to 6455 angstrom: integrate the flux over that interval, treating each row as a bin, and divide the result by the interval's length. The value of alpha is 0.748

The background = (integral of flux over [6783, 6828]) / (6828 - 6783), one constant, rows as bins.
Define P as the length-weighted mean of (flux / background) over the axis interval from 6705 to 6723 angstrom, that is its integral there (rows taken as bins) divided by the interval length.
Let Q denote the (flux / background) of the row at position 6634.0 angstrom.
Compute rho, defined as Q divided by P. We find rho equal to 0.96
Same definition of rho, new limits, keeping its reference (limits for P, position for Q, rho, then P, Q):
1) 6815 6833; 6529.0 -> 0.91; 0.96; 0.87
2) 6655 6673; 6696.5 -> 1.05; 1.00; 1.05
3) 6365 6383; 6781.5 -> 0.96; 1.05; 1.01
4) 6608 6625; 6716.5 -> 1.02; 1.02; 1.05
